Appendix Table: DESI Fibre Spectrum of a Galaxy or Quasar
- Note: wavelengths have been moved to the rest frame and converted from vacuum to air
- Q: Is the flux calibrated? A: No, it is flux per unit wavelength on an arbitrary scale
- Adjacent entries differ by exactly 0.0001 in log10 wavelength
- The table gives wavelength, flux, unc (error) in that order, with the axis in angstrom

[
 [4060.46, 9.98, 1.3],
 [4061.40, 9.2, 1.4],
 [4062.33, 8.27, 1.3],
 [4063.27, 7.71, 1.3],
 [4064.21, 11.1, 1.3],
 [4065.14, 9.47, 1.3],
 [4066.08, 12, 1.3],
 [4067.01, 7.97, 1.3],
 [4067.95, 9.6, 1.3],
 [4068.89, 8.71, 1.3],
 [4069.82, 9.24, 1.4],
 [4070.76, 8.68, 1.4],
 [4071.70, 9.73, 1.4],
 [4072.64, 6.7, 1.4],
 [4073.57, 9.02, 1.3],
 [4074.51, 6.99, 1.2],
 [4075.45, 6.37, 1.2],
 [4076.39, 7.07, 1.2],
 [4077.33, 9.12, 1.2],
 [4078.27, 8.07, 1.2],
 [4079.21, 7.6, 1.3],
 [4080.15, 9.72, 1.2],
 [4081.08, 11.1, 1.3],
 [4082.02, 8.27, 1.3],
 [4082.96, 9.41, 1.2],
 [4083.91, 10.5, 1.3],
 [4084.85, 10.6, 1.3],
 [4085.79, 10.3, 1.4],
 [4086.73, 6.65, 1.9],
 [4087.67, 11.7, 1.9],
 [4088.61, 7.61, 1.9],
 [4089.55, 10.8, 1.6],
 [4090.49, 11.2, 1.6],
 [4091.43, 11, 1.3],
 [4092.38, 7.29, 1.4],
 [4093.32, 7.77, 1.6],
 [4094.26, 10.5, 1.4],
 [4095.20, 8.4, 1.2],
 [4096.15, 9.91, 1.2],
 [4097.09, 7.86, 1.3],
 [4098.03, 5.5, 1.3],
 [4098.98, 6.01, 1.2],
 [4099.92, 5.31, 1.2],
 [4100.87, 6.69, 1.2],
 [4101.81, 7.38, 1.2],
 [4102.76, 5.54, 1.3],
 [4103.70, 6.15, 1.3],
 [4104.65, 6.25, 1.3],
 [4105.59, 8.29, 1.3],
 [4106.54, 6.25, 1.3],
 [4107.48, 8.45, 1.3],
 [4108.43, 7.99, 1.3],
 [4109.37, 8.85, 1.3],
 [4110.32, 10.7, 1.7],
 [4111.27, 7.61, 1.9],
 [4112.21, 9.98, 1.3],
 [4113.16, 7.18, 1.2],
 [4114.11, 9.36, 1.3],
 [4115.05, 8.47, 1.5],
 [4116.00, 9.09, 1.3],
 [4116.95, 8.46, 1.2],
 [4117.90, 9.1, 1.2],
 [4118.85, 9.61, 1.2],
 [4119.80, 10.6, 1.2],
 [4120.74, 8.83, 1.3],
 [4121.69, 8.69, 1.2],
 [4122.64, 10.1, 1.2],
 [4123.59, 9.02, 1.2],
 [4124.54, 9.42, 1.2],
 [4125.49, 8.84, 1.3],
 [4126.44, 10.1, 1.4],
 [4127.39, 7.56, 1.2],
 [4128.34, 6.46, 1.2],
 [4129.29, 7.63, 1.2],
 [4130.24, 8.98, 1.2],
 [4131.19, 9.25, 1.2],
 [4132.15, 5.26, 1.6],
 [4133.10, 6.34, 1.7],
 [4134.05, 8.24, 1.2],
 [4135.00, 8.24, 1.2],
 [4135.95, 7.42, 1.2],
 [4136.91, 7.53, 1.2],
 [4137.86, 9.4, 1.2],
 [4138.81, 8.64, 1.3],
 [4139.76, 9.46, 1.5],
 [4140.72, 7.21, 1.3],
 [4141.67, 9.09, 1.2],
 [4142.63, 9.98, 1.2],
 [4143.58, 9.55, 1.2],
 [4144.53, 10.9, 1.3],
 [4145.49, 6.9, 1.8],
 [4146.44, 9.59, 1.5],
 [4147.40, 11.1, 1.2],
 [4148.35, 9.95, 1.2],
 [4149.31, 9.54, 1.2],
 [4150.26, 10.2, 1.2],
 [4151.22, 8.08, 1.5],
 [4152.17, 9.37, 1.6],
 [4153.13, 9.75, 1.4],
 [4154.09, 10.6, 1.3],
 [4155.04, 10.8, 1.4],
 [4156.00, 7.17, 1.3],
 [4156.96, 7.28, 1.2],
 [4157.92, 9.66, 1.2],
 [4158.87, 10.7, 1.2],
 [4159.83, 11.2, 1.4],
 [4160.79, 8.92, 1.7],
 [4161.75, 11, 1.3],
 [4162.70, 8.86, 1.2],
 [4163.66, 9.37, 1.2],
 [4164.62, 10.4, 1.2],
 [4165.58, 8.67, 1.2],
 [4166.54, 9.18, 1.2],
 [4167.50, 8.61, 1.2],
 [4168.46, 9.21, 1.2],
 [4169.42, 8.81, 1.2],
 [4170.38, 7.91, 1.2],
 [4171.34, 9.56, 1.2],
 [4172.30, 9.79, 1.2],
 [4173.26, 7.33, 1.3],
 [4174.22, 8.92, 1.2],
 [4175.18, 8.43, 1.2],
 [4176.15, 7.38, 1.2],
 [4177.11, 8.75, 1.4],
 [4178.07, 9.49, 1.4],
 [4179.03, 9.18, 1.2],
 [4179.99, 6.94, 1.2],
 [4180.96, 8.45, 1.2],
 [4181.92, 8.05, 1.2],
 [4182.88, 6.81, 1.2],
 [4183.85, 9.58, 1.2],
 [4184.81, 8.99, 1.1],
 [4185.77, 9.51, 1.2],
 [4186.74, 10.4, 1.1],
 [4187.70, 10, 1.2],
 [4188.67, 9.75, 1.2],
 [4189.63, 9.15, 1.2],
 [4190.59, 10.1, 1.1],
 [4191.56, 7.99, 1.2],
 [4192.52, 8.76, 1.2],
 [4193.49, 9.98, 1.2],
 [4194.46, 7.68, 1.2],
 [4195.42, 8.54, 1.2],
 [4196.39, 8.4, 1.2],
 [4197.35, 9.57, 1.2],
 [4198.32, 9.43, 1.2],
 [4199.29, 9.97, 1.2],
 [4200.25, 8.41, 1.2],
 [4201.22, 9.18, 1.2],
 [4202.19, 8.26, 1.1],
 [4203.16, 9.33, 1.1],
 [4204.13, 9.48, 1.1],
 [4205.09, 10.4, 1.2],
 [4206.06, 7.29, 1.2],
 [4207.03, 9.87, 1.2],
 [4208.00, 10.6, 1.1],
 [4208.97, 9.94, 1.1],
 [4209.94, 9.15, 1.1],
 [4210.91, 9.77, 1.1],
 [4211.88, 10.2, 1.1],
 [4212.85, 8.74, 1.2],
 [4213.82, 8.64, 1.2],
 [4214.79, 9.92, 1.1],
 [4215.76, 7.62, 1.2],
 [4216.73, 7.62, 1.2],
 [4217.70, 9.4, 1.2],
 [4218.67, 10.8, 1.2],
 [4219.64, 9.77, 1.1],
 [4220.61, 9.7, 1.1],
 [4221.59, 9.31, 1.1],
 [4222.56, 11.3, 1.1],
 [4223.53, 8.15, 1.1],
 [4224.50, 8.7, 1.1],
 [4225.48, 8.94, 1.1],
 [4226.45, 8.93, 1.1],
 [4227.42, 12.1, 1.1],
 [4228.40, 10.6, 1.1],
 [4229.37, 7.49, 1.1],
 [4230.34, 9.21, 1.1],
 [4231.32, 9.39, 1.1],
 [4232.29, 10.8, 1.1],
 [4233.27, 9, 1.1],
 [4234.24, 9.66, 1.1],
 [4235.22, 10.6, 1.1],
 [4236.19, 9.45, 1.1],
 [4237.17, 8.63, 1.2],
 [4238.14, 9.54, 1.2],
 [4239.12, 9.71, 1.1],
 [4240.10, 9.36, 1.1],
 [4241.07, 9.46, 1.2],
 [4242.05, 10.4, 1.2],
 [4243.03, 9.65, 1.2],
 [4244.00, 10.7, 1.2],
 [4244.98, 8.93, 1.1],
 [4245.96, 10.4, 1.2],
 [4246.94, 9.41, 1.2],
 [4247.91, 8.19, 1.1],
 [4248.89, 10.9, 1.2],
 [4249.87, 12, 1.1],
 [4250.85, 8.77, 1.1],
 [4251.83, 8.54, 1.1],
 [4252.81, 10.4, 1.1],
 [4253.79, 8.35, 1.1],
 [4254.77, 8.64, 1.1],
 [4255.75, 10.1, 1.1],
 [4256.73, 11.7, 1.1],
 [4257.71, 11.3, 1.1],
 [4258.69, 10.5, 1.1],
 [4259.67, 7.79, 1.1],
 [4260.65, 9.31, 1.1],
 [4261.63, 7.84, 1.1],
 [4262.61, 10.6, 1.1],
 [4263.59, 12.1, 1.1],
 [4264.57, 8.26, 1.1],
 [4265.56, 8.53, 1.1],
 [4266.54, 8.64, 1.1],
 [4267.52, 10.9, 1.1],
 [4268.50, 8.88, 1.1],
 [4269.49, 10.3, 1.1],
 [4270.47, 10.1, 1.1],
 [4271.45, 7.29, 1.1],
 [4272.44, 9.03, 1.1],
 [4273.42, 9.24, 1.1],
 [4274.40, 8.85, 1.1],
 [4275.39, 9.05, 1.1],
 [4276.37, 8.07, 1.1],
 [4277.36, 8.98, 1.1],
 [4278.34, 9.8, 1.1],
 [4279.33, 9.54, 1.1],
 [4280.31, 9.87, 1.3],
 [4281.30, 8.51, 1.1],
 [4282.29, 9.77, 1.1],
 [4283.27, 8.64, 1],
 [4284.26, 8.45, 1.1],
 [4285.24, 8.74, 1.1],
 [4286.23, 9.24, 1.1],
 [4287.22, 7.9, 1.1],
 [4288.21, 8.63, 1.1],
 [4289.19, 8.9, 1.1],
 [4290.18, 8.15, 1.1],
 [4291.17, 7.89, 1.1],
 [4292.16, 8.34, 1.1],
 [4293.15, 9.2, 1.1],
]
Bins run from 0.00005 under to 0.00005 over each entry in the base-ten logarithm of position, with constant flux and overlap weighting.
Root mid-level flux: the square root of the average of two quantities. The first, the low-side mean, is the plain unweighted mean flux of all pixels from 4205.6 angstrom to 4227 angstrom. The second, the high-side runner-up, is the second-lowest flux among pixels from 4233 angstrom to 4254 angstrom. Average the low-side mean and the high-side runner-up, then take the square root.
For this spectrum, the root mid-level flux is 2.97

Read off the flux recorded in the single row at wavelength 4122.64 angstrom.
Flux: 10.1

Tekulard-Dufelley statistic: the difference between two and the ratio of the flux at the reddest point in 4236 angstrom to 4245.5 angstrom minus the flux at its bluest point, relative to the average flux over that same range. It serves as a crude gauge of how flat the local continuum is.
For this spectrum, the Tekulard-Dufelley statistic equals 2.05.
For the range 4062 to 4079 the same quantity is 2.02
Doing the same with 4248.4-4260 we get 2.31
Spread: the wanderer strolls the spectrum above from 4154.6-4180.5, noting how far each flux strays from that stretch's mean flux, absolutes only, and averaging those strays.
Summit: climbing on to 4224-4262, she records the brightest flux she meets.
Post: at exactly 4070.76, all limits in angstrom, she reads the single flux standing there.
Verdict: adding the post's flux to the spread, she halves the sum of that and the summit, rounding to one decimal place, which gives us 10.8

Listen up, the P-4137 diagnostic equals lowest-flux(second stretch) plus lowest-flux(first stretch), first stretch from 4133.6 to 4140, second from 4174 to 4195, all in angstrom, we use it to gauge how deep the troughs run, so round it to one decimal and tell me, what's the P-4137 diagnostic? 14.2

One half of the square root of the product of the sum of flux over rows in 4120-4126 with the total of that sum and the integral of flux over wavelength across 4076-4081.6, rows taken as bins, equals 38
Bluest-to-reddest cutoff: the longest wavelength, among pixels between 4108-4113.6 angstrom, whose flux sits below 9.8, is 4113.16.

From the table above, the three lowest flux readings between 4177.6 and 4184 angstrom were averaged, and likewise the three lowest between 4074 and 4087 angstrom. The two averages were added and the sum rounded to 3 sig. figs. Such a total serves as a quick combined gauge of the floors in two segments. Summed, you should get 13.9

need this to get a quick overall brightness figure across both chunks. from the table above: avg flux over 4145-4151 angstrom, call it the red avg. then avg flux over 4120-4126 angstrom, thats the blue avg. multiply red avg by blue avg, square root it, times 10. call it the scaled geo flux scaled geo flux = 93.5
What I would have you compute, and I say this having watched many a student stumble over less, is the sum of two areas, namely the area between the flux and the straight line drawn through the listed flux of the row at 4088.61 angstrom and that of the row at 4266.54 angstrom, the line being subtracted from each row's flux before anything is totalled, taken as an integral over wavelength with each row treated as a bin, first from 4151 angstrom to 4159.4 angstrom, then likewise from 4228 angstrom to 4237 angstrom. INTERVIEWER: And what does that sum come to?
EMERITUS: 20.9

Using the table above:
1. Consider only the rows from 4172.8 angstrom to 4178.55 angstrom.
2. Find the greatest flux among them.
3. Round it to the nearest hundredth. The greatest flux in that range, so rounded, 9.49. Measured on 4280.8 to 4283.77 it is 9.77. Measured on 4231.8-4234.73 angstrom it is 10.80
